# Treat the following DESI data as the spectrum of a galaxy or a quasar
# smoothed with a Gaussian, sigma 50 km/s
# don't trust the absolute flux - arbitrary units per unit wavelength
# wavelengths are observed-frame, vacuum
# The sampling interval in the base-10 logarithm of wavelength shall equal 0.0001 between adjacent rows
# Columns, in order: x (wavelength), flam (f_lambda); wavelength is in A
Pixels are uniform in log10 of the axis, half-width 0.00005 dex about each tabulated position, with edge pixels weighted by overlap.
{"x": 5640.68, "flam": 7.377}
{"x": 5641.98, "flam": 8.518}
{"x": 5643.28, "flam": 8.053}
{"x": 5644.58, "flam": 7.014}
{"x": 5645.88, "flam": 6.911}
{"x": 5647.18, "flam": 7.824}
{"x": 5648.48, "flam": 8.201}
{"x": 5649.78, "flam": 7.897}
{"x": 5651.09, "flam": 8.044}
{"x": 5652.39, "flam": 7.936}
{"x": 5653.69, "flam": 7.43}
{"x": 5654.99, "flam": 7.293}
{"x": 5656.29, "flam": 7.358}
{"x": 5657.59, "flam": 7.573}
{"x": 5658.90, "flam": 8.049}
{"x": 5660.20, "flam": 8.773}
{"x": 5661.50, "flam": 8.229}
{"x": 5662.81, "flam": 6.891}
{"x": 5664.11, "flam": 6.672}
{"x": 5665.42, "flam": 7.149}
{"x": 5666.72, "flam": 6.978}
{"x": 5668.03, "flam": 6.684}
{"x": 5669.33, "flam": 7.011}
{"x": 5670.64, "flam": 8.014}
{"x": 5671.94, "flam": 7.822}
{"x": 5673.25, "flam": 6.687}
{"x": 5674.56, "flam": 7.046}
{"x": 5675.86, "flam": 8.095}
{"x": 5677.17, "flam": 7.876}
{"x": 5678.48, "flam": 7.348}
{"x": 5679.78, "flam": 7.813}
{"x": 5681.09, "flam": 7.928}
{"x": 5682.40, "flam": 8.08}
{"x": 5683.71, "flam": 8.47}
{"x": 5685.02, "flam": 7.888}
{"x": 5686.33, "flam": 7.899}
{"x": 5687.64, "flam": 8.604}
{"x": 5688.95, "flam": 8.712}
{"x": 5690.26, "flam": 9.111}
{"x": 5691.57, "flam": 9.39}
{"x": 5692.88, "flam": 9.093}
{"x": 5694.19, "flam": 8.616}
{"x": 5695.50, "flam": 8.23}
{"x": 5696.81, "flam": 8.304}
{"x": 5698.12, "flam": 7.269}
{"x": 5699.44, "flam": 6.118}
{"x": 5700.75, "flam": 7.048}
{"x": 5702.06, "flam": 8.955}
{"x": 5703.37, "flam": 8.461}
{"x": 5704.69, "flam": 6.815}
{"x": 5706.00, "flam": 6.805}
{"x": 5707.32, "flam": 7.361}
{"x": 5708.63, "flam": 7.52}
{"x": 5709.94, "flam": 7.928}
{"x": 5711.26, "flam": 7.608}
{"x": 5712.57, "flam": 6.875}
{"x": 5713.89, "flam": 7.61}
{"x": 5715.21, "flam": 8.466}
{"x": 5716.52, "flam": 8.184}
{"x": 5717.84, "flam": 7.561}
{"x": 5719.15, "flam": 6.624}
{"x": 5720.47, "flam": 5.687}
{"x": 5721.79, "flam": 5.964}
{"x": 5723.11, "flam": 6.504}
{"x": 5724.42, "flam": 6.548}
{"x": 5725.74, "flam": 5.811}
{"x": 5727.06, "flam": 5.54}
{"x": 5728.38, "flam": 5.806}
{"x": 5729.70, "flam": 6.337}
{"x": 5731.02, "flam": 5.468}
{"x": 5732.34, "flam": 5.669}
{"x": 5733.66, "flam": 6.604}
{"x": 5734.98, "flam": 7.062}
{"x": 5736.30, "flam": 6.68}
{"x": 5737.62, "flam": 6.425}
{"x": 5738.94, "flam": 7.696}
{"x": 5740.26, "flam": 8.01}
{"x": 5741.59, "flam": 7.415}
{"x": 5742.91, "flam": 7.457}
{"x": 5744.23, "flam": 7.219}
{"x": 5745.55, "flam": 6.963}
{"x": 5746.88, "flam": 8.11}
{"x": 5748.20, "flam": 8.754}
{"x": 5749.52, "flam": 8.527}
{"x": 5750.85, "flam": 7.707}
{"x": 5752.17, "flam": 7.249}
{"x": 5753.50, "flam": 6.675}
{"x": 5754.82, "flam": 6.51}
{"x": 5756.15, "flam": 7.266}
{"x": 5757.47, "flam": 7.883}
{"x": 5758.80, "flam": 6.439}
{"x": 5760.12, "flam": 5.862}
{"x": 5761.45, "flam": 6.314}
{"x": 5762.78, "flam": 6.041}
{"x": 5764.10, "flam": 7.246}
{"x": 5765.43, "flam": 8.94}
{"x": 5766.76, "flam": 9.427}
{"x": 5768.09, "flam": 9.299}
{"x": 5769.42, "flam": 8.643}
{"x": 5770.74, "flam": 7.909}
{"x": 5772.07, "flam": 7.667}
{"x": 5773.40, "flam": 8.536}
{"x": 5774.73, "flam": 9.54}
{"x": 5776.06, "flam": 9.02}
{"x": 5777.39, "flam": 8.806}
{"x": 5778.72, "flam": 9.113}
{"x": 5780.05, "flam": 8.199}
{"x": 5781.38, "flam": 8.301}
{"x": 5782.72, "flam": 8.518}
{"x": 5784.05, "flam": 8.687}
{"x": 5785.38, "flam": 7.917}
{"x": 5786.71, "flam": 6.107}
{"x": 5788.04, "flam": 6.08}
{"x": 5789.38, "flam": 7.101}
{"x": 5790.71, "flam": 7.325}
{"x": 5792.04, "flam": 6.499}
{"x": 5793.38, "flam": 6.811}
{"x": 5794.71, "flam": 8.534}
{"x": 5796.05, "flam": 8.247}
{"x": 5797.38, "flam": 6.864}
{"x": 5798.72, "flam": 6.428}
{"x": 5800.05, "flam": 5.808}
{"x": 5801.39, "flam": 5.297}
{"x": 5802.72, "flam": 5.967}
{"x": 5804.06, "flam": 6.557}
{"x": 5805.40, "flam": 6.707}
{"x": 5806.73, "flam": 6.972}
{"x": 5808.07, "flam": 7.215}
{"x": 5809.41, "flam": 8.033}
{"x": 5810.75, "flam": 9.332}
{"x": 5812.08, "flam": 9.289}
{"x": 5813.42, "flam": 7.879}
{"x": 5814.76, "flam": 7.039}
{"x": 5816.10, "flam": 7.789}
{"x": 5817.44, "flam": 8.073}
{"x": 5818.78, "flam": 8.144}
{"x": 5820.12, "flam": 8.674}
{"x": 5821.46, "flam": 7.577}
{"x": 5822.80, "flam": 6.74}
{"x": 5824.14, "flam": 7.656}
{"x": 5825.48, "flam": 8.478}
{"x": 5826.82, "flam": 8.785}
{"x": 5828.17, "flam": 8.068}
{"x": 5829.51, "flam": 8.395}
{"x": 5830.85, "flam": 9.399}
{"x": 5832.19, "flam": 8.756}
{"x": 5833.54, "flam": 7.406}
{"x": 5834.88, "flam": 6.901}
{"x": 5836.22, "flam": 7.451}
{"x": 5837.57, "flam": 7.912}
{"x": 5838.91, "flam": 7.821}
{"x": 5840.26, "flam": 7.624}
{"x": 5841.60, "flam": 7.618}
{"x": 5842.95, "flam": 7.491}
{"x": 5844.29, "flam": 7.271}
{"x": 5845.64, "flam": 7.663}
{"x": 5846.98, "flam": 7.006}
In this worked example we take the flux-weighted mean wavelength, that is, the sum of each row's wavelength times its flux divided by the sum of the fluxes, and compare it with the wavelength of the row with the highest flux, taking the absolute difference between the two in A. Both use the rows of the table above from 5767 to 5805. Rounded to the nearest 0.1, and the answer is 10.1 A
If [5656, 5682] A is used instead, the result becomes 8.5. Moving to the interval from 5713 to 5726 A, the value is 4.2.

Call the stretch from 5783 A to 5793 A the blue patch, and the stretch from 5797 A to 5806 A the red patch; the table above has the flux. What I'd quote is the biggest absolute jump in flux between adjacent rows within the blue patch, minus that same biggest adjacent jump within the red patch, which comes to 1.1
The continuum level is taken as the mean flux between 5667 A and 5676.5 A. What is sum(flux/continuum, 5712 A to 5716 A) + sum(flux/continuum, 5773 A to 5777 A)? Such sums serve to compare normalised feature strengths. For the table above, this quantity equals 6.8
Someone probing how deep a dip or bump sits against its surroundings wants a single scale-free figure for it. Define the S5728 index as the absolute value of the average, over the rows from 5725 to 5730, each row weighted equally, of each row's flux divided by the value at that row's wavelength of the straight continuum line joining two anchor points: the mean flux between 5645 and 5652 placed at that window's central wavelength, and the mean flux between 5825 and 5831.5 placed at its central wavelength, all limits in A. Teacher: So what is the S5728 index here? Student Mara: 0.72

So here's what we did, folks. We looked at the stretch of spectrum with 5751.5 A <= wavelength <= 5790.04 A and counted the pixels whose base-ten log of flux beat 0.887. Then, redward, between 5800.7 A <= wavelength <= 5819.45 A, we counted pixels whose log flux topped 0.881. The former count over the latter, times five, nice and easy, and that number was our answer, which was 11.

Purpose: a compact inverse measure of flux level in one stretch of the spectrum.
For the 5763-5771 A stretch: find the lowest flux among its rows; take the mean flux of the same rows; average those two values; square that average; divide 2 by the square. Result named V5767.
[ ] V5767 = 0.032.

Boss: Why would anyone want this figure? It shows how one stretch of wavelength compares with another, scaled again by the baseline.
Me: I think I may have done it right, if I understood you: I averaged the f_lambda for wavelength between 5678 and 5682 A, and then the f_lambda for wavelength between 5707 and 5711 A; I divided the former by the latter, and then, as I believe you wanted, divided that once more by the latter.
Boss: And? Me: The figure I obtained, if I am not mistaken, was 0.133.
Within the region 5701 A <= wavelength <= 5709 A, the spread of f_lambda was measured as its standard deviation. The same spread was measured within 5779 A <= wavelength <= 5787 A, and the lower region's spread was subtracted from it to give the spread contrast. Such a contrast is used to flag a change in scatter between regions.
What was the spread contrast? 0.06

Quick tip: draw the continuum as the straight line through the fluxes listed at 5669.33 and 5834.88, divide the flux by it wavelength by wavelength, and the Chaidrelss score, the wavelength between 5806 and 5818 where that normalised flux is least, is 5806.73 A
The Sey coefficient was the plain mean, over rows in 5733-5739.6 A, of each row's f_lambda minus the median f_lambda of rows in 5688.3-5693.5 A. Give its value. -2.21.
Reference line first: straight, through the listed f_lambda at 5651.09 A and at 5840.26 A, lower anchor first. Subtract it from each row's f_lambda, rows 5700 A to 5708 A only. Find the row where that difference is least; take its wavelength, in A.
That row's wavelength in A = 5706.00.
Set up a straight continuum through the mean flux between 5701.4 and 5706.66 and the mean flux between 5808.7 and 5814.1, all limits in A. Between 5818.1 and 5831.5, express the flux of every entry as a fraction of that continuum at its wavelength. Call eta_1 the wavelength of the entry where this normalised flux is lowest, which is 5822.80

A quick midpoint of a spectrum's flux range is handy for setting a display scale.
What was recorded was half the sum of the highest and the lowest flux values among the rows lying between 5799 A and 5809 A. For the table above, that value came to 6.3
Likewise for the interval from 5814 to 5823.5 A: 7.7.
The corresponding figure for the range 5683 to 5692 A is 8.6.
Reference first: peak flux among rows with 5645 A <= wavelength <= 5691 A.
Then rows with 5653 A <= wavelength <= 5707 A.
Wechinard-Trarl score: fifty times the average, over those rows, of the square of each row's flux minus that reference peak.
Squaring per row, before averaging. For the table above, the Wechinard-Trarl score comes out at 121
